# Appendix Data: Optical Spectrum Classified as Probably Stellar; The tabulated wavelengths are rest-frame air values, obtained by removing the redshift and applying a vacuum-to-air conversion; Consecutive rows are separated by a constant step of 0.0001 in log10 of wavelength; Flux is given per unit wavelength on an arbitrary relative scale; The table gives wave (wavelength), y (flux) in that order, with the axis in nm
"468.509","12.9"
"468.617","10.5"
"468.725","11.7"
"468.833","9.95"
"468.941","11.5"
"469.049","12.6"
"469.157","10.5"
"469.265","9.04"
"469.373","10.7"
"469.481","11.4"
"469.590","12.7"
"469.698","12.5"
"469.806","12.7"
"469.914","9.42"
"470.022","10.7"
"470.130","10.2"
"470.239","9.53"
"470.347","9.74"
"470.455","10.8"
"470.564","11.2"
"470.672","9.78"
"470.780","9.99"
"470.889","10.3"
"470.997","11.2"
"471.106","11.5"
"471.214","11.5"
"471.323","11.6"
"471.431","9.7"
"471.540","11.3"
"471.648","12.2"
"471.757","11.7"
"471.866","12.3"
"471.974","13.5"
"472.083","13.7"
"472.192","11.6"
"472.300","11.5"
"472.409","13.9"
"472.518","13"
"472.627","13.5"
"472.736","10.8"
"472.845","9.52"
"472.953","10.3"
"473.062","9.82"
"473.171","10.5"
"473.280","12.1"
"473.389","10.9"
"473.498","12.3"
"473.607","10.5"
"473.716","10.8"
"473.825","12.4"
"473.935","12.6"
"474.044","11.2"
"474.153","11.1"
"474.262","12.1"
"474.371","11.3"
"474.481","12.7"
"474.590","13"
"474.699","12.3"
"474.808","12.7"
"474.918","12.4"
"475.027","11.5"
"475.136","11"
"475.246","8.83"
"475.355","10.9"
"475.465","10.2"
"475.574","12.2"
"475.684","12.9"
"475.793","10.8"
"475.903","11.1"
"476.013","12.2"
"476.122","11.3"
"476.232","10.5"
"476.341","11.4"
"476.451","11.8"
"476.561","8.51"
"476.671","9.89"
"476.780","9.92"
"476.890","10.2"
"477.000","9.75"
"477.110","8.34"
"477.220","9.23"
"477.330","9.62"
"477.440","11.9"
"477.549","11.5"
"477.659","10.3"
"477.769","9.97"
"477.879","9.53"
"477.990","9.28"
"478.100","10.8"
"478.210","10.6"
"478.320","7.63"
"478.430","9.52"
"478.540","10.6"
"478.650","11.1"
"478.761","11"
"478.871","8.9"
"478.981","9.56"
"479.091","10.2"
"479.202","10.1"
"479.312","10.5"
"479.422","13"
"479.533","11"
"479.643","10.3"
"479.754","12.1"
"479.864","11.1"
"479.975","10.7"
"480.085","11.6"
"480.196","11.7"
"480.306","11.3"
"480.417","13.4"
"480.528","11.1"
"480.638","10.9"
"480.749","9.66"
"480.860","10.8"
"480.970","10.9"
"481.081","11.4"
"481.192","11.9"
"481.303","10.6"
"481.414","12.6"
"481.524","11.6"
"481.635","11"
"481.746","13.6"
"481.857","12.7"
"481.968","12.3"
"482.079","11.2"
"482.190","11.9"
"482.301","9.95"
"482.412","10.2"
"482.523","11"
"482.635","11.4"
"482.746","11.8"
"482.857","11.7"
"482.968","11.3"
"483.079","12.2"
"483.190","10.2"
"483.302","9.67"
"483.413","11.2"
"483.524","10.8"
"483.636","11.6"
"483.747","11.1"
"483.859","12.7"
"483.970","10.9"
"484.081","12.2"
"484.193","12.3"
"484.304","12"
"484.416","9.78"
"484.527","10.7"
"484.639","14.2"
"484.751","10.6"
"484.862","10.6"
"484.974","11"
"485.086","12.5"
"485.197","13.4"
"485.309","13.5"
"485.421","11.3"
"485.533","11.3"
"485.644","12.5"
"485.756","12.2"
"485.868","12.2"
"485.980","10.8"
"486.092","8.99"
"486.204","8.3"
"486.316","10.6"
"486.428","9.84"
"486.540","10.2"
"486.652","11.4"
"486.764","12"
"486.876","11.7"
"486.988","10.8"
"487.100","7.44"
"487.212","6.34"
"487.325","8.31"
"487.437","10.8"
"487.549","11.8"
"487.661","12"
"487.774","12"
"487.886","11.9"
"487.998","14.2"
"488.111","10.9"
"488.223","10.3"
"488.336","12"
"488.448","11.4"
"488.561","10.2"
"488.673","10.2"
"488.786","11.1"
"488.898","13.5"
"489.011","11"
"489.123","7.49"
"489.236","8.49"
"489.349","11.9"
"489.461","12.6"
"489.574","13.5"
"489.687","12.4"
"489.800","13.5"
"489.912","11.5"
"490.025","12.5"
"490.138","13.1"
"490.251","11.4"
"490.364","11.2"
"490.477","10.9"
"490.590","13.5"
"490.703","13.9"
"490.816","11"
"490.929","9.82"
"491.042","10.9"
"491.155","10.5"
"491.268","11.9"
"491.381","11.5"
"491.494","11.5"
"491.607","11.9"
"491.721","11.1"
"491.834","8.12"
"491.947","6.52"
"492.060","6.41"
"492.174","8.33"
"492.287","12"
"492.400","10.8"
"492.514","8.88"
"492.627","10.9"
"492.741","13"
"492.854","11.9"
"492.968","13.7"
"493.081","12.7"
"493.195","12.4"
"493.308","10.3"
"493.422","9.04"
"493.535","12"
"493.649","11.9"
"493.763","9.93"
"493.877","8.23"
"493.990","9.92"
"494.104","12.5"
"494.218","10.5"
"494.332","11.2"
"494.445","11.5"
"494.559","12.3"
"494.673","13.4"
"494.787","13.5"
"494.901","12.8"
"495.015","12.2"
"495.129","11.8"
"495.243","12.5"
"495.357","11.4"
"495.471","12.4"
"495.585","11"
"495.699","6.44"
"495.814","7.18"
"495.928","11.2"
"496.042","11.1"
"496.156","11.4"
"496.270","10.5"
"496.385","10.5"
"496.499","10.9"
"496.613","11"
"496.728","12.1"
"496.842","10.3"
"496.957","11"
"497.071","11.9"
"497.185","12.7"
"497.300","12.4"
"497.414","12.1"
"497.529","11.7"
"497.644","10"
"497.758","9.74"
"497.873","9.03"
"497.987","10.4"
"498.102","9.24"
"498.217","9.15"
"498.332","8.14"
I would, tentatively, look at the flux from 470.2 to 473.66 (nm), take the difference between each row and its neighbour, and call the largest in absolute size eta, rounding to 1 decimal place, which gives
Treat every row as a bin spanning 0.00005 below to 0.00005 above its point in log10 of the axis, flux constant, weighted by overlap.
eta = 2.7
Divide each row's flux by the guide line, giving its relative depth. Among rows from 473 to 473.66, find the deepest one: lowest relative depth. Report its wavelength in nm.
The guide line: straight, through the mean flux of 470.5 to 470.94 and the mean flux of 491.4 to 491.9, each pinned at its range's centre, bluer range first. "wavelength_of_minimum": 473.062 nm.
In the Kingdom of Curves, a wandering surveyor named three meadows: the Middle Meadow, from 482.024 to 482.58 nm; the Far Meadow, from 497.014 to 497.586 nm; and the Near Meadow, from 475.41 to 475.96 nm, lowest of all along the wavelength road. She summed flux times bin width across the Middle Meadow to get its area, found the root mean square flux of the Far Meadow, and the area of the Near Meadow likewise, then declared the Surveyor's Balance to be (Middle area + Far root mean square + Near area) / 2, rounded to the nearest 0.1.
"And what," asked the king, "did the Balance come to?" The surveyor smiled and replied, 12.2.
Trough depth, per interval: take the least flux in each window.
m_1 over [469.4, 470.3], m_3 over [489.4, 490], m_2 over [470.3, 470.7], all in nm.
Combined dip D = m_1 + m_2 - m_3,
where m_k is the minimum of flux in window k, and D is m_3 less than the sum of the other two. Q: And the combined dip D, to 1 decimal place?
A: 7.7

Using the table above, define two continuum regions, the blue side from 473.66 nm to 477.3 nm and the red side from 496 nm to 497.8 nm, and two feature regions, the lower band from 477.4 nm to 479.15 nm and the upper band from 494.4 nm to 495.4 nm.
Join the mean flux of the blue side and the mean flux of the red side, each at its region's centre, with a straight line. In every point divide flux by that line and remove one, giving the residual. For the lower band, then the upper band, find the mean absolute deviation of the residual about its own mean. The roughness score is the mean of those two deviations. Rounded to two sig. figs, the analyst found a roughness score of 0.064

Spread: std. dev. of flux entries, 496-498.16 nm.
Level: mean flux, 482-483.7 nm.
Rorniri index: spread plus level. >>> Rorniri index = 12.1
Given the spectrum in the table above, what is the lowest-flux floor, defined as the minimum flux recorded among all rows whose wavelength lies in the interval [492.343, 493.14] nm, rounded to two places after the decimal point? 8.88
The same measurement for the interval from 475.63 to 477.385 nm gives 8.34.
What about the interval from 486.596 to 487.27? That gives 6.34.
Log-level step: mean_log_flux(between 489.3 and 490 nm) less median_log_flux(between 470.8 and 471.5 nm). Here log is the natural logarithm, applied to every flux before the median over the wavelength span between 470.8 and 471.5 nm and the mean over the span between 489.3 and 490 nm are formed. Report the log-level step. 0.10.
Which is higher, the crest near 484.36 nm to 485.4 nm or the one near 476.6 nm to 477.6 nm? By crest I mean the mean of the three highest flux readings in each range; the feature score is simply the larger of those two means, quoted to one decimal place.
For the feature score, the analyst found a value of 13.7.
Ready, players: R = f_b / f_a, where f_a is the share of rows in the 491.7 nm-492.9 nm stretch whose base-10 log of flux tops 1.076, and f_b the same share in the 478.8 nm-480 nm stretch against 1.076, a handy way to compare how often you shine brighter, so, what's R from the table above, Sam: 1.0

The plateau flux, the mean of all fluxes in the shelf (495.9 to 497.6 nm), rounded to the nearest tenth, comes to 11.4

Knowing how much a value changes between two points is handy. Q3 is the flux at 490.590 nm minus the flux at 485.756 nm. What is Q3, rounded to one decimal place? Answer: 1.3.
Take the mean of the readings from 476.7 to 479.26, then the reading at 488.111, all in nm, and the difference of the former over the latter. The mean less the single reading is -0.9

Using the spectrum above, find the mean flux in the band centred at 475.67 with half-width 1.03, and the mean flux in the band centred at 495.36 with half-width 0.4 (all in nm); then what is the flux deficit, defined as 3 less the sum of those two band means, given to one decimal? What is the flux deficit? -19.3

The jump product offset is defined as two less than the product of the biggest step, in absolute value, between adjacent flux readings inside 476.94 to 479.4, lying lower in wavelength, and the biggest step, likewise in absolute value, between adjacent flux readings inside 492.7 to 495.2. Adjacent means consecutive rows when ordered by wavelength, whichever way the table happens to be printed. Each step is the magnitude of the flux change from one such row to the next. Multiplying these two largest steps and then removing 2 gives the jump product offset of 6.8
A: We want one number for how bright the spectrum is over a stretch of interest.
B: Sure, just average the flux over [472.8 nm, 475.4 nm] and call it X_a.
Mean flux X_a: 11.4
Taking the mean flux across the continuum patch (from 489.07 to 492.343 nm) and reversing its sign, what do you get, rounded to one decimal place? -11.0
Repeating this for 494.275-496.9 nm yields -11.2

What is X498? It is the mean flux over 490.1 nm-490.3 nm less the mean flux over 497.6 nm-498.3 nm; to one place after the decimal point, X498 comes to 2.7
